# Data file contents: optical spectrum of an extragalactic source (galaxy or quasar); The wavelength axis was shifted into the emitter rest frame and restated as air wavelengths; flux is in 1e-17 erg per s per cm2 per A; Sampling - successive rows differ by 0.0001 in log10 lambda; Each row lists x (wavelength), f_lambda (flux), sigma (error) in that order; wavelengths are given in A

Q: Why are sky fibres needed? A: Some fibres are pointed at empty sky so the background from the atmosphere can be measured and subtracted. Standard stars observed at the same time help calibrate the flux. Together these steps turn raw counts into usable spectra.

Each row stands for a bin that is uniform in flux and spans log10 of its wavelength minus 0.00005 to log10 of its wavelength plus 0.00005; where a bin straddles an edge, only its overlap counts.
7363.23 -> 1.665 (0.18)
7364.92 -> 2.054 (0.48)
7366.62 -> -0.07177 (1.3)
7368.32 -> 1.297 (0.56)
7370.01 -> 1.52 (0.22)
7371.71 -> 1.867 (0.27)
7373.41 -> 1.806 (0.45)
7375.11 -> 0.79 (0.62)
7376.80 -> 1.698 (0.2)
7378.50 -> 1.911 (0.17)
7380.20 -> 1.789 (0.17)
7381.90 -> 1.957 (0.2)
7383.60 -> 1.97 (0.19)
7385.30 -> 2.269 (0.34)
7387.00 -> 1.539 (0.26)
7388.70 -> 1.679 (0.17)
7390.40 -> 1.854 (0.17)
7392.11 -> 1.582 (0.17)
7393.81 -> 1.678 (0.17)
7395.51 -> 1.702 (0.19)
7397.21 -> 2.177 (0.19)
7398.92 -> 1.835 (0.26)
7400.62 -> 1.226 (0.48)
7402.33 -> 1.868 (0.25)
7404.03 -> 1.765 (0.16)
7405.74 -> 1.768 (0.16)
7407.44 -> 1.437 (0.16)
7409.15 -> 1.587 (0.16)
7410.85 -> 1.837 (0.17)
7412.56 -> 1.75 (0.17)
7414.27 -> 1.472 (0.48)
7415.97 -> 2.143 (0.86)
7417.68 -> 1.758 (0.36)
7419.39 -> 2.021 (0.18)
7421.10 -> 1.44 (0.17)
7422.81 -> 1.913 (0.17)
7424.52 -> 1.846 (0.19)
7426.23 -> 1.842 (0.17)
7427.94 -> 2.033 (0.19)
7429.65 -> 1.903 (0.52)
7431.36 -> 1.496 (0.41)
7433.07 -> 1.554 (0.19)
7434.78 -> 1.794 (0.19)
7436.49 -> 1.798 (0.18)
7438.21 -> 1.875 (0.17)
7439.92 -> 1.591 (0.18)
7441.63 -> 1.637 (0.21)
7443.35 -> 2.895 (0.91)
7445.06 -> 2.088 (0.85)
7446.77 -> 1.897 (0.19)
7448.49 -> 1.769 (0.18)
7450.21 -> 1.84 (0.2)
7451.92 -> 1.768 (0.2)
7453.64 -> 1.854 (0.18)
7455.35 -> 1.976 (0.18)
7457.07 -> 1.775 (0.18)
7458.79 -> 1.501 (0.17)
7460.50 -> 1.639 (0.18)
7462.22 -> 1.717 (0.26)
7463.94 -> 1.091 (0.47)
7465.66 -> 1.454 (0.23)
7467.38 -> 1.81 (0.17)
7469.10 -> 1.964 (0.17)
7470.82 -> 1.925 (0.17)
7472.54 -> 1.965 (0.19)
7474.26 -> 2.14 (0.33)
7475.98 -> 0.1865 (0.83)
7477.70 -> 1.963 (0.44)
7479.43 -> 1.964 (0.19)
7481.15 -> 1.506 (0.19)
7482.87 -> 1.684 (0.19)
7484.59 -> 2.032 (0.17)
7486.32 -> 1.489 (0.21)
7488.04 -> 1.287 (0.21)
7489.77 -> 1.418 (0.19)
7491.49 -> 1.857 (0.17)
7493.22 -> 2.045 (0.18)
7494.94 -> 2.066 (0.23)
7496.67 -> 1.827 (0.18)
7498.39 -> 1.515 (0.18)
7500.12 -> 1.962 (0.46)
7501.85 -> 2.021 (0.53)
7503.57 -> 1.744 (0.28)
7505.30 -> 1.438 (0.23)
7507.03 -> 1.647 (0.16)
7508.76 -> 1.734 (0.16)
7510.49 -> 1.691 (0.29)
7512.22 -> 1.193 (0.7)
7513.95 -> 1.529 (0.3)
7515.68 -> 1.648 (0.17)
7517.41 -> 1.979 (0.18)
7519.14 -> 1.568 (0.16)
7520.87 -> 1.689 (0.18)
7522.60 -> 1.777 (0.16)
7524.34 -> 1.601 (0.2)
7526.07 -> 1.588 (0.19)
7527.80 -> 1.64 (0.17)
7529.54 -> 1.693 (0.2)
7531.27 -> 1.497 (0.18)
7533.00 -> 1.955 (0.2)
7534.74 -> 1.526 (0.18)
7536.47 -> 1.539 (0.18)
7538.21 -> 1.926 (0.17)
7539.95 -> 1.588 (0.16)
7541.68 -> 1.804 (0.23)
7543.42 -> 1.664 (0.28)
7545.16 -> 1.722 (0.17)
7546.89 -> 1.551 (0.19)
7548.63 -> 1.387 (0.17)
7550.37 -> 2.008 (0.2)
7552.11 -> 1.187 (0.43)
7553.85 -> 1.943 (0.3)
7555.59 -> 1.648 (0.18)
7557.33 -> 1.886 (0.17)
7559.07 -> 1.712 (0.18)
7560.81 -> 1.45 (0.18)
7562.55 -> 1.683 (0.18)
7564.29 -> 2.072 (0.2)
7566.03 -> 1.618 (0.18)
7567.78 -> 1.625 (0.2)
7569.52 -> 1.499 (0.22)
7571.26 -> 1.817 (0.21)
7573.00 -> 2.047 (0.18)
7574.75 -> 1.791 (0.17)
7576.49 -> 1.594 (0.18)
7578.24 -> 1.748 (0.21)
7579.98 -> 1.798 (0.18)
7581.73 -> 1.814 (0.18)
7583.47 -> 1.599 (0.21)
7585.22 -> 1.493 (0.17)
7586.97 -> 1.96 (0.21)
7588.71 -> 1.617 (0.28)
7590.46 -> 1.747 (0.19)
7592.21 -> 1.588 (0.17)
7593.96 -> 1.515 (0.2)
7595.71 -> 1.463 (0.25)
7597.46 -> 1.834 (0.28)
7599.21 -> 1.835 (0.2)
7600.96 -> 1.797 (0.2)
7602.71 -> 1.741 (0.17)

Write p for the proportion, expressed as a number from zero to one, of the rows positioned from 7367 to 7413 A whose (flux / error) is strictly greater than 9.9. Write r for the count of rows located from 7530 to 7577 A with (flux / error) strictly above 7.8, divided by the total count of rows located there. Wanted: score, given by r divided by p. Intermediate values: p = 0.37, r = 0.85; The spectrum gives 2.3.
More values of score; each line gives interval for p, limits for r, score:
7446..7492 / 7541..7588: 2.2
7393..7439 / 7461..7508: 1.2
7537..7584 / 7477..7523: 1.6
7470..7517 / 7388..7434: 2.1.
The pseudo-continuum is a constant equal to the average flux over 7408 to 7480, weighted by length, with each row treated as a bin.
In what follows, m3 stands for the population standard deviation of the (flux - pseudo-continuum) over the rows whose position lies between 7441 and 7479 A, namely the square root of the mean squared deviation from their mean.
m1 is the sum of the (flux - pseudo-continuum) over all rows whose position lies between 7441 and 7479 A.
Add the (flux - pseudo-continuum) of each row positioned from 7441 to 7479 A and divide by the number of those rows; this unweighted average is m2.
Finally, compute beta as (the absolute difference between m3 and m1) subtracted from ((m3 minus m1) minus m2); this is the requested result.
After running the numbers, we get 0.005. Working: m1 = -0.1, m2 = 0.00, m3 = 0.47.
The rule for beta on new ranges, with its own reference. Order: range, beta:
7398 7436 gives 0.030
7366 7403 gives 0.137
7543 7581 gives 0.068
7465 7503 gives 0.040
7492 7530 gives 0.062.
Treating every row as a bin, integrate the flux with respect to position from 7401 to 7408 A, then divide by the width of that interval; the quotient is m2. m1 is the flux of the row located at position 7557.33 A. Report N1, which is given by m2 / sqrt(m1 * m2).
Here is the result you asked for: 0.95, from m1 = 1.886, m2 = 1.69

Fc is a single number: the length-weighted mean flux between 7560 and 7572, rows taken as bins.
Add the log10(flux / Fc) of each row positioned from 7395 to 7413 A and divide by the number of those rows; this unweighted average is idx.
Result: 0.006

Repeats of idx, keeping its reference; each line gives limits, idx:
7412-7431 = 0.034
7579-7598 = -0.003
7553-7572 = 0.008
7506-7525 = -0.013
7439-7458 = 0.052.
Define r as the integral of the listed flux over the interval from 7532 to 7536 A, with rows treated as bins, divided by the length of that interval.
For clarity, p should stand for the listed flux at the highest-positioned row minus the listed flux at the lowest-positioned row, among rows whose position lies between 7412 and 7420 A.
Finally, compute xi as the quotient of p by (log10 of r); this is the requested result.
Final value 1.2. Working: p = 0.3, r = 1.71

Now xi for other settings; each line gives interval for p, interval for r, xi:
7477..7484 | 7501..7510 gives -1.2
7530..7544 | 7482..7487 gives 0.7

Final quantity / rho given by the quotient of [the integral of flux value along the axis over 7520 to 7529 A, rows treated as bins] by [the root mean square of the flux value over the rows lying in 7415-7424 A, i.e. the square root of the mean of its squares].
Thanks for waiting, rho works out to 8.0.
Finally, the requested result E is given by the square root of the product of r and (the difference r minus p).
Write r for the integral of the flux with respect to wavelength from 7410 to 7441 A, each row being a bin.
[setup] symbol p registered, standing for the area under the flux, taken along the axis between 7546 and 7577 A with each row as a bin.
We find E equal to 11.9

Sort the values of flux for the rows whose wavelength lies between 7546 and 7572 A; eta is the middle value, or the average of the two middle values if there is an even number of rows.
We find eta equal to 1.65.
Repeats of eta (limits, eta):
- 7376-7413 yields 1.77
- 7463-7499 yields 1.83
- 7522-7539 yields 1.62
